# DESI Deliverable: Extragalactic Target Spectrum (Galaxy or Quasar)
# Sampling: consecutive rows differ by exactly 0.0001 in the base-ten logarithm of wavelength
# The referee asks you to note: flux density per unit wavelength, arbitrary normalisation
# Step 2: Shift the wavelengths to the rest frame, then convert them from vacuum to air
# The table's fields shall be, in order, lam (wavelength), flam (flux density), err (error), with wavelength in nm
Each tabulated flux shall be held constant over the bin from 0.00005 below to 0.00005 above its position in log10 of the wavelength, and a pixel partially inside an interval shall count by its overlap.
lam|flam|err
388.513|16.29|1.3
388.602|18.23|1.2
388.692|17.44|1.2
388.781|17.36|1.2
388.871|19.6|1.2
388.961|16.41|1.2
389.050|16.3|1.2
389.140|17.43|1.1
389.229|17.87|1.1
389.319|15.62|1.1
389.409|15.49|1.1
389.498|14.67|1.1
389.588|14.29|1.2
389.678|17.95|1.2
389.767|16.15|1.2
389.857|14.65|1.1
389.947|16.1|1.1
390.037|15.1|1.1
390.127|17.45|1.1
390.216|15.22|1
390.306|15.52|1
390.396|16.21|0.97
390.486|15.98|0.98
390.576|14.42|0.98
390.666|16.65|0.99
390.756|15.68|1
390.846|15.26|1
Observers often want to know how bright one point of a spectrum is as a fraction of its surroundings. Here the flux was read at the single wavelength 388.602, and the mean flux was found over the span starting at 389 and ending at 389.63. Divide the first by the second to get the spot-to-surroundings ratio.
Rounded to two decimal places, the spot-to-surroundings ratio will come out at 1.14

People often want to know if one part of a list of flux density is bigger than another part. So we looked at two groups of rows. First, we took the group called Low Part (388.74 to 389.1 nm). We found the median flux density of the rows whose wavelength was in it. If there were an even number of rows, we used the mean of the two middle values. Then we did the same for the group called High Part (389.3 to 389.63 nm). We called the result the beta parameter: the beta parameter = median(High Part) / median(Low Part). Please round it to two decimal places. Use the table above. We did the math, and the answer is 0.89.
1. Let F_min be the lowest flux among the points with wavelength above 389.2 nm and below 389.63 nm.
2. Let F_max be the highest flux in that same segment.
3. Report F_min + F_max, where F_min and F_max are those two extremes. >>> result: 32.2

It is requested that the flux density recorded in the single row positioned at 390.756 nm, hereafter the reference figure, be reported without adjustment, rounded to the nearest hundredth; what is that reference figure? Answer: 15.68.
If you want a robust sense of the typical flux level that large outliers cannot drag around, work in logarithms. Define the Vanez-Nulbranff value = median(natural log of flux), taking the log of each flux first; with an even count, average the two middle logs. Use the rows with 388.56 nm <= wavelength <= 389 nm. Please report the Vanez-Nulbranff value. 2.86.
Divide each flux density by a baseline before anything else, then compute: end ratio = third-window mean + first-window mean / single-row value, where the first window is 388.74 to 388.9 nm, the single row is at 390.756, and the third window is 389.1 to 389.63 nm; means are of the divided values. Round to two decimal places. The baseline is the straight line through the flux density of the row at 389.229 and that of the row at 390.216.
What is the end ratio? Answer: 1.76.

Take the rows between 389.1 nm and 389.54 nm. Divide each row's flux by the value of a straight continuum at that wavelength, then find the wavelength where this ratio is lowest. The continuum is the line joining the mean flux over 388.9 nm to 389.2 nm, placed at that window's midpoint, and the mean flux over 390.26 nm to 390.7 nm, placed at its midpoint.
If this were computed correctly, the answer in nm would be 389.498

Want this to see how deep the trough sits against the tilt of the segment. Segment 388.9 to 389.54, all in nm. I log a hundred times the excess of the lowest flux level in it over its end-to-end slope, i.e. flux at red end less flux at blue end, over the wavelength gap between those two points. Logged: 1791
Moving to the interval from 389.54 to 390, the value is 925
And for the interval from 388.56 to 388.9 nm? 1227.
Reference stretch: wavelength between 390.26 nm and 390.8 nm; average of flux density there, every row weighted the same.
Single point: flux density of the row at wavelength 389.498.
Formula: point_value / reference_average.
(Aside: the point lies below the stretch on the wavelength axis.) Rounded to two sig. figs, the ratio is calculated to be 0.93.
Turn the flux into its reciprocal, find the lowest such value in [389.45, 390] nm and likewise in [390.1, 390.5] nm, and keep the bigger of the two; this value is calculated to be 0.0573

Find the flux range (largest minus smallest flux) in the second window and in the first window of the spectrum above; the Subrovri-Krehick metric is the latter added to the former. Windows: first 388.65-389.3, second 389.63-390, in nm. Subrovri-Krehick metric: 6.6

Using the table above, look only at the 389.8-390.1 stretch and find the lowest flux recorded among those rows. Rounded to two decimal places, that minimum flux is 14.65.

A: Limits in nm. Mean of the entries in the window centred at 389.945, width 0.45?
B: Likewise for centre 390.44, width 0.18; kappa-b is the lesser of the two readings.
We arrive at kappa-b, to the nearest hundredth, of 15.89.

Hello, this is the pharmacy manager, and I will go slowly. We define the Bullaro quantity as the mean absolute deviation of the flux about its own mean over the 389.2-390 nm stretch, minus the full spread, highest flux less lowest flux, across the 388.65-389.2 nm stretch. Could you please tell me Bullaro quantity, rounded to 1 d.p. -2.3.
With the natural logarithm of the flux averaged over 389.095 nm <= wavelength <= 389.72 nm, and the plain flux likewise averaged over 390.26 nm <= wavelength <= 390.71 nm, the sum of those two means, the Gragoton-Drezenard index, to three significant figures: 18.5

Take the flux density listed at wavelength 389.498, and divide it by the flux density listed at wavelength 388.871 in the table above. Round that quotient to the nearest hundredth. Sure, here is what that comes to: 0.75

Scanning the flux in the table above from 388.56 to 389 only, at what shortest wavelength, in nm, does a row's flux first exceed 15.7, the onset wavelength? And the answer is 388.602 nm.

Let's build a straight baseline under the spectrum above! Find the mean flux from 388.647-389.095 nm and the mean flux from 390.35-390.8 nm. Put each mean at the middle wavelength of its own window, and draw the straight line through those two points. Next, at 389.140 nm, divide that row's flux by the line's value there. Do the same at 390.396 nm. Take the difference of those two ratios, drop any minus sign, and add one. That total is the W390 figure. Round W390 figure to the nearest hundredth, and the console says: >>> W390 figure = 1.00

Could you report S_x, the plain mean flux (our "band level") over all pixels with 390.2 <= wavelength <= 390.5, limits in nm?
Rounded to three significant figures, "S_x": 15.7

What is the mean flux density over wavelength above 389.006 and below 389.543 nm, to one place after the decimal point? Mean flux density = 16.2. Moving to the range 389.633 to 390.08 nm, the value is 16.0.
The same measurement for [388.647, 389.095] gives 17.4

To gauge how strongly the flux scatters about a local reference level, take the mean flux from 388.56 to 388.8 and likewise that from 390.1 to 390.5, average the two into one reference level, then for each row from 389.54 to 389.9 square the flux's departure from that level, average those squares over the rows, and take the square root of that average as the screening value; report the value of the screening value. 1.8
